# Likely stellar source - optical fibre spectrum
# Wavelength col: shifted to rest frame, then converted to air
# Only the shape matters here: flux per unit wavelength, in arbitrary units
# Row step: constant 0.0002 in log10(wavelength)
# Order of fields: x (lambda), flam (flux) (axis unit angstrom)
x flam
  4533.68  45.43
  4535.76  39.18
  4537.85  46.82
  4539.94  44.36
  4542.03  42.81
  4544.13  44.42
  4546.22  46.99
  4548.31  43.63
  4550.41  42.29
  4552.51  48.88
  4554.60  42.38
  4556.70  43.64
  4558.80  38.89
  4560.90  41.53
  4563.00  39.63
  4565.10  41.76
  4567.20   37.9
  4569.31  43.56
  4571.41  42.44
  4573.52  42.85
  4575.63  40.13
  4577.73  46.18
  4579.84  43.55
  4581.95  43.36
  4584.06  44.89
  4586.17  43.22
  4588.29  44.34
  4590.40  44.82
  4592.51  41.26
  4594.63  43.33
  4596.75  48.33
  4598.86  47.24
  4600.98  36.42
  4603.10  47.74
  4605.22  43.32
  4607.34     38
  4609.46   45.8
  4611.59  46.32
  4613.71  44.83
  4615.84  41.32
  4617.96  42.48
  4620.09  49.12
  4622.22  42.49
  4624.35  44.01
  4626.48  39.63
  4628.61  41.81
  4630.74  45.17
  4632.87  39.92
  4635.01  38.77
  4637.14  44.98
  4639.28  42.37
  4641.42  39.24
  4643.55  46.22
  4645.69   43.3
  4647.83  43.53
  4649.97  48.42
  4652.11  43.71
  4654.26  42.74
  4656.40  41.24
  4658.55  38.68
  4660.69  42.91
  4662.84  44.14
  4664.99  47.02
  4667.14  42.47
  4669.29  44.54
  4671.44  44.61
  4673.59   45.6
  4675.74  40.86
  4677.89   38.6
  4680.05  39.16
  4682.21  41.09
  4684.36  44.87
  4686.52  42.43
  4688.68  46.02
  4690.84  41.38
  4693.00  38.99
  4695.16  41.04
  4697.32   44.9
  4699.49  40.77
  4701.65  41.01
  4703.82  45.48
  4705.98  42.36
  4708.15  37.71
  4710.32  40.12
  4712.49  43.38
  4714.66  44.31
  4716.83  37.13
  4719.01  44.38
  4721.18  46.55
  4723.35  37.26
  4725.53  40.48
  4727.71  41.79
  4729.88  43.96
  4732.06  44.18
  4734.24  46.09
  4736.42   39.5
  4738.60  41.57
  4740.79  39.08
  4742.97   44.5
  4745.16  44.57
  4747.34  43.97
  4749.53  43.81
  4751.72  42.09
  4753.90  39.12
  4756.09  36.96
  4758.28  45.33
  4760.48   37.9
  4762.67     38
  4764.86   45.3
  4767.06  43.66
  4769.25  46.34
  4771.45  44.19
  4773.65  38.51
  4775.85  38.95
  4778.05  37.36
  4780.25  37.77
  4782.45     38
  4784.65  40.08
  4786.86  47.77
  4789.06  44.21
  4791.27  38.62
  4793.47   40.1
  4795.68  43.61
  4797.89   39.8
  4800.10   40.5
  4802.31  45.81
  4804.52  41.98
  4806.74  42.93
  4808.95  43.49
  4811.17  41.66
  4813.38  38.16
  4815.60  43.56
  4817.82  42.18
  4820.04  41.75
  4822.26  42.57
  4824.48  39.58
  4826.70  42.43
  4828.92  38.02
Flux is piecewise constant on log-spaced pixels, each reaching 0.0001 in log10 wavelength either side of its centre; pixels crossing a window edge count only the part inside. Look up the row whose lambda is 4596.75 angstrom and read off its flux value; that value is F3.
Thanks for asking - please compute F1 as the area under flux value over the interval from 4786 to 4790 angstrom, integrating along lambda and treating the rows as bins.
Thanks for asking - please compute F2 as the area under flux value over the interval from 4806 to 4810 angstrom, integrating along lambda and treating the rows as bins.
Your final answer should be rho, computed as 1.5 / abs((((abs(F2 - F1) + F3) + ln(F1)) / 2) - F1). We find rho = 0.0099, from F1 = 184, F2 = 173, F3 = 48.33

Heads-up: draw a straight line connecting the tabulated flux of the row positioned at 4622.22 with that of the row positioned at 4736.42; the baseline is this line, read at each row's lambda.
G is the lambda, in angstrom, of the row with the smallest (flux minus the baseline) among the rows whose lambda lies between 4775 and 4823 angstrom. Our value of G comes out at 4778.05 angstrom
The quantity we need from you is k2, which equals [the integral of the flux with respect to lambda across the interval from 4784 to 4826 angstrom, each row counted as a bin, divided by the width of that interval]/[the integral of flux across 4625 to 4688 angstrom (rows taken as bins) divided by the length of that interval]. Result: 0.98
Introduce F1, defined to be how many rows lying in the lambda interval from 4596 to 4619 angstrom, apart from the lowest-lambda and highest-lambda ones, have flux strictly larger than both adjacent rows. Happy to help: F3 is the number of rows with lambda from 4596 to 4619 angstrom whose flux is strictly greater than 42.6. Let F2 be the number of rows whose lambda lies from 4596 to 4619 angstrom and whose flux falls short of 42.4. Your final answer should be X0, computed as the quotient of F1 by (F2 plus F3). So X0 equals 0.20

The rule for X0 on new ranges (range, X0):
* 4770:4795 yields 0.18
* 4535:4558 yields 0.27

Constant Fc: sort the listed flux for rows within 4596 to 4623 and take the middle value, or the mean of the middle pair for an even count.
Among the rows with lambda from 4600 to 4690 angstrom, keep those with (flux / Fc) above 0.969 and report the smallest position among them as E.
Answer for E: 4603.10 angstrom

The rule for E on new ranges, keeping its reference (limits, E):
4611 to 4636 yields 4611.59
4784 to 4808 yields 4786.86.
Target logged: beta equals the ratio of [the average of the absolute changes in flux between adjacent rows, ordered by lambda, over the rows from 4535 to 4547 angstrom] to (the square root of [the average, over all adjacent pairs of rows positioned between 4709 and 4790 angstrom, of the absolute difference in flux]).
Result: 1.78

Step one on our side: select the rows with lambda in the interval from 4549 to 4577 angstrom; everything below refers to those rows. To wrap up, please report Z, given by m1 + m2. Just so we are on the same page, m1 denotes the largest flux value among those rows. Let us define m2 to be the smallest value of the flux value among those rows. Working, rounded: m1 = 48.88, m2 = 37.9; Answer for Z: 87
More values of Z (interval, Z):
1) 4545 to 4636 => 86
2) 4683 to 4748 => 84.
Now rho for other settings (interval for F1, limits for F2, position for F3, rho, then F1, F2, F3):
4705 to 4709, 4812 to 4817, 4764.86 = 0.0133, 160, 205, 45.3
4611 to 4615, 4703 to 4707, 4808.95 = 0.0097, 181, 176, 43.49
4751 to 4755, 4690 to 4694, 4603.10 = 0.0111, 162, 161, 47.74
